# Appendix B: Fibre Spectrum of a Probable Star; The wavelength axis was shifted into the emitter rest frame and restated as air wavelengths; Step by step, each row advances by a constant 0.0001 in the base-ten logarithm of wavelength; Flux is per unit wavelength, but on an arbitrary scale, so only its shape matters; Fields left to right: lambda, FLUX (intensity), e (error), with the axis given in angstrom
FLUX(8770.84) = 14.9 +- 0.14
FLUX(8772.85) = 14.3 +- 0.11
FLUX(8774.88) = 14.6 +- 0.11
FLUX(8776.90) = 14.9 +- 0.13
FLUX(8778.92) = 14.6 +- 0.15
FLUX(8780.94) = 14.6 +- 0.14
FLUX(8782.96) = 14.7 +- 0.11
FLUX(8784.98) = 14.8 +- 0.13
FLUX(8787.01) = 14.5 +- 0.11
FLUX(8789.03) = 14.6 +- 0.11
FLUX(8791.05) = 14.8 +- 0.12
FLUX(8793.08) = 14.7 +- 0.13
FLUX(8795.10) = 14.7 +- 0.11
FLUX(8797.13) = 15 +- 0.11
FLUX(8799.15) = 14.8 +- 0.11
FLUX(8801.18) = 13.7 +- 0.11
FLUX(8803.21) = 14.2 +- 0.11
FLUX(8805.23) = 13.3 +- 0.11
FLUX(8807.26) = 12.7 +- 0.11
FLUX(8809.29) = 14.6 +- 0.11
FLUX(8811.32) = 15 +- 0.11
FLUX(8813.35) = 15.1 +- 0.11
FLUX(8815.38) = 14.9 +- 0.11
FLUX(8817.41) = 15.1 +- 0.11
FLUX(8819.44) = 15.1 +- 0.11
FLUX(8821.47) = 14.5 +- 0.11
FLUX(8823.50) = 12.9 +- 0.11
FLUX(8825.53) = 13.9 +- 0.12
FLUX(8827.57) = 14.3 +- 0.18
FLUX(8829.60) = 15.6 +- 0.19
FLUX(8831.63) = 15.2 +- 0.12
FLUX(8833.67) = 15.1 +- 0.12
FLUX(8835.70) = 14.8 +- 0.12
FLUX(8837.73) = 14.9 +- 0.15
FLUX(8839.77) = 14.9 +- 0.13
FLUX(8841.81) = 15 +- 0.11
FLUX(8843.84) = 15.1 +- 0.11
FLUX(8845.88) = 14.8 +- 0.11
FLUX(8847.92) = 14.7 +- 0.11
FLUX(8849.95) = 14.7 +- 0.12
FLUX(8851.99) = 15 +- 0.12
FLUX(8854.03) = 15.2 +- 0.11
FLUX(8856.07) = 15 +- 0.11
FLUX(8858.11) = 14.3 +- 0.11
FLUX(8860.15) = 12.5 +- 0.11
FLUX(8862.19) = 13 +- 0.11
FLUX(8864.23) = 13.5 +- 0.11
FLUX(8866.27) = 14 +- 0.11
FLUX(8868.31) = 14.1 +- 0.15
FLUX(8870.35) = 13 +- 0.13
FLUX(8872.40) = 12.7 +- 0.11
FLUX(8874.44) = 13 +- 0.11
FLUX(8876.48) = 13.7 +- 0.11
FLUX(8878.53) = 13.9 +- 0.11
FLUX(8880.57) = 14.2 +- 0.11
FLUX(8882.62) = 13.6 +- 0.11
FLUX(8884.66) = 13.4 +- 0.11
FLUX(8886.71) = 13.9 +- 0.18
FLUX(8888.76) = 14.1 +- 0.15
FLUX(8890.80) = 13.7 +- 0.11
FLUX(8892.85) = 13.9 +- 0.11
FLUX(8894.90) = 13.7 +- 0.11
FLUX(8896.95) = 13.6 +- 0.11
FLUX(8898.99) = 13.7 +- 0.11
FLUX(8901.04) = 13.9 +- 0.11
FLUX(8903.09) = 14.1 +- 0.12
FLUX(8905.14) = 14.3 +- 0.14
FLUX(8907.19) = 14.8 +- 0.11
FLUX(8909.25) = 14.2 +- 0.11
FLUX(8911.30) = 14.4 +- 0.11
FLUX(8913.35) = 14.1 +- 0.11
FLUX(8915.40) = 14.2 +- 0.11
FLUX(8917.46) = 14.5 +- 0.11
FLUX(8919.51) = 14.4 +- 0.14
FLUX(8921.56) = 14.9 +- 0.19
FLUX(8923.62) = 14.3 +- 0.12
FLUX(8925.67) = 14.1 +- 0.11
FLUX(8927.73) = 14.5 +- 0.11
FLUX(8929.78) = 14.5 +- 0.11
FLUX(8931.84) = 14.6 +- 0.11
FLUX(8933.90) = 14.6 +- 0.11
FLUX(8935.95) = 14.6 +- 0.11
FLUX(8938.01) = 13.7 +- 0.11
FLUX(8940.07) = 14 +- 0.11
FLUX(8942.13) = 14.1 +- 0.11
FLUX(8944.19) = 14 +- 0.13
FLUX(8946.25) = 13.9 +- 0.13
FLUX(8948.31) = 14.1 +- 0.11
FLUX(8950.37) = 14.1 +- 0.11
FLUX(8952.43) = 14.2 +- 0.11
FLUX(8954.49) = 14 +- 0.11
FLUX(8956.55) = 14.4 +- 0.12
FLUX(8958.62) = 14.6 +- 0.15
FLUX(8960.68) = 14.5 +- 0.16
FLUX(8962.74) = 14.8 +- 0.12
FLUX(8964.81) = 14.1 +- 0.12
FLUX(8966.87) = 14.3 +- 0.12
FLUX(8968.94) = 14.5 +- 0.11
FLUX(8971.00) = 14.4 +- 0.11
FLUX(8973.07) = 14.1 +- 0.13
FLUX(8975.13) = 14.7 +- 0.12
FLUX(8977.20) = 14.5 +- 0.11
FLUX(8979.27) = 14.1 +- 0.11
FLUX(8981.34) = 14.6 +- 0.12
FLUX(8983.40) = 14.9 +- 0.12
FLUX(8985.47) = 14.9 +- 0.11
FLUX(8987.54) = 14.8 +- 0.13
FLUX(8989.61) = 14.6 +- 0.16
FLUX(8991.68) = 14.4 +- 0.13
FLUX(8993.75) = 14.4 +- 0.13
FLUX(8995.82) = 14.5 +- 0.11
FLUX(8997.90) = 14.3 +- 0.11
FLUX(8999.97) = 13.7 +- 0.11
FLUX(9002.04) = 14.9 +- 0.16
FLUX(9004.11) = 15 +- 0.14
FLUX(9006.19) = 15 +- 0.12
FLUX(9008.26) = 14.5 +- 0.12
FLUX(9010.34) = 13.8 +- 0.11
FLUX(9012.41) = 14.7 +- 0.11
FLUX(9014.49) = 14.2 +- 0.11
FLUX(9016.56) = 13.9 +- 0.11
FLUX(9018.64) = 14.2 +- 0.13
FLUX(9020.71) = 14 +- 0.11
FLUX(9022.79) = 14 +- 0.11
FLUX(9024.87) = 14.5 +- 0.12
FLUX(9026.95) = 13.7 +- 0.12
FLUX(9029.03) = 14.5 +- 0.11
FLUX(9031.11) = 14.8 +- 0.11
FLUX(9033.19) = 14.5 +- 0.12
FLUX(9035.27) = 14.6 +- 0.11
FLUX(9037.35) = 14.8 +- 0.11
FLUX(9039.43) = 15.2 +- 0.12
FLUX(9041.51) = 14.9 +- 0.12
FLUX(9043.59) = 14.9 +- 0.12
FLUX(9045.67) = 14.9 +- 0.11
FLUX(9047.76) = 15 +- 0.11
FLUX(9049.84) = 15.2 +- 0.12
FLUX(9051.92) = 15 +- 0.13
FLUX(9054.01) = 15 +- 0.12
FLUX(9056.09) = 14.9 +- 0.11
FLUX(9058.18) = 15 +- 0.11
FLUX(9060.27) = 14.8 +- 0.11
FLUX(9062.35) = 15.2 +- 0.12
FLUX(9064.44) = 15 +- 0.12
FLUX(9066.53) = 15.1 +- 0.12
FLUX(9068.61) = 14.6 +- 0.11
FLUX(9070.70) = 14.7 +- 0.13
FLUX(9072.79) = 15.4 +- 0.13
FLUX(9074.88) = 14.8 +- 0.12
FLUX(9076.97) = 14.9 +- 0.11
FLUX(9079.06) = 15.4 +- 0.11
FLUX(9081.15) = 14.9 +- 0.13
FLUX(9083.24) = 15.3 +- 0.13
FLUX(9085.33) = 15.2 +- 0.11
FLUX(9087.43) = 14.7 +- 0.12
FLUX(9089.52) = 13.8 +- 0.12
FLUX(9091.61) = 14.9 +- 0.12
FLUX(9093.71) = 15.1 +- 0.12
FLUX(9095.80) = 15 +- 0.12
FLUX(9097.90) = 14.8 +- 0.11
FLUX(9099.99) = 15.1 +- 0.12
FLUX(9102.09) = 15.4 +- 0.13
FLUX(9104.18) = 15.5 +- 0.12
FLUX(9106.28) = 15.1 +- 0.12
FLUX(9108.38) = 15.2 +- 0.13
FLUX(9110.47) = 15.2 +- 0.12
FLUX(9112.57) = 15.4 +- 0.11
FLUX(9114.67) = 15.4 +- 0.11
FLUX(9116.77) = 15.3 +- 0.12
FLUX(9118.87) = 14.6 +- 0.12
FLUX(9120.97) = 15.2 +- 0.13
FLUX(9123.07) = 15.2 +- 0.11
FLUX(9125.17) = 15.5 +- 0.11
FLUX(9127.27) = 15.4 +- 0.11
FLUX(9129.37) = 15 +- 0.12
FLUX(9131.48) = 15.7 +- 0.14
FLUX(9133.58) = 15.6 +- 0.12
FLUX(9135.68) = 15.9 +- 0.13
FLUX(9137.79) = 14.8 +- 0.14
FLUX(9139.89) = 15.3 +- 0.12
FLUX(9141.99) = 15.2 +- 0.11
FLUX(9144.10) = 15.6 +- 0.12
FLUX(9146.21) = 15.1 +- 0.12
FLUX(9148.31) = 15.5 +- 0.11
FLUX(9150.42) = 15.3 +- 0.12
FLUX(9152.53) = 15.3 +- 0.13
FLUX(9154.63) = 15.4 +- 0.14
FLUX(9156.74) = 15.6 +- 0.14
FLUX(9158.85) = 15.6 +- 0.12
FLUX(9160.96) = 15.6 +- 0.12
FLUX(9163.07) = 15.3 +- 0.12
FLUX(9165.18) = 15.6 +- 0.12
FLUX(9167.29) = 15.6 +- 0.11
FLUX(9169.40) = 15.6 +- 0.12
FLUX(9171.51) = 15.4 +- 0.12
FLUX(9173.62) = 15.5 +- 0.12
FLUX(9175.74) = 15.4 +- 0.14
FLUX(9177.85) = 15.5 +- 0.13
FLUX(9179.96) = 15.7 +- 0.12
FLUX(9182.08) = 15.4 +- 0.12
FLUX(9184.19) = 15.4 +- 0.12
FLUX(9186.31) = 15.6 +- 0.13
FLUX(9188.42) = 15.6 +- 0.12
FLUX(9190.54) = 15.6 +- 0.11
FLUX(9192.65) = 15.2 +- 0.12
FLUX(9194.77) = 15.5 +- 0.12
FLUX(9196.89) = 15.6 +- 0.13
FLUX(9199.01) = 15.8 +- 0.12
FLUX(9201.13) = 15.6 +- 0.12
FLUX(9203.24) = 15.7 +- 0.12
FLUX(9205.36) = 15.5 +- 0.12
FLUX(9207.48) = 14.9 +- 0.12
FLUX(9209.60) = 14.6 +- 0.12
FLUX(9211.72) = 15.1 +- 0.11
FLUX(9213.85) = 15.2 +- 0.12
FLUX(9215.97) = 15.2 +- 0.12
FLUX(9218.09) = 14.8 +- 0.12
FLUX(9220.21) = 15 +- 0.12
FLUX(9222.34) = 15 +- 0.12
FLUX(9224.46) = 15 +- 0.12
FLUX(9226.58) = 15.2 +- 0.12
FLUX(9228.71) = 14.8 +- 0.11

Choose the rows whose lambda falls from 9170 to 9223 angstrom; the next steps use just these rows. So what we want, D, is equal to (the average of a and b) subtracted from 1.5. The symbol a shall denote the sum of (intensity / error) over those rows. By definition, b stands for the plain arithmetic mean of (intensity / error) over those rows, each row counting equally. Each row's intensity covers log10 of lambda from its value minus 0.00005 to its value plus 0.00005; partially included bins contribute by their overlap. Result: -1649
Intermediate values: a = 3173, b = 127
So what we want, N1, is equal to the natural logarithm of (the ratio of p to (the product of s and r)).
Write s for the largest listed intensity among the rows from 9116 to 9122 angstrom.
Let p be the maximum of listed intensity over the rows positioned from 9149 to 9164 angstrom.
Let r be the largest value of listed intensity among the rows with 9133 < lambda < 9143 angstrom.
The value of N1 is -2.747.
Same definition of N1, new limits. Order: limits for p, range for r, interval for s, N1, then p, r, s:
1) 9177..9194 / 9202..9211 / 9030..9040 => -2.721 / 15.7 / 15.7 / 15.2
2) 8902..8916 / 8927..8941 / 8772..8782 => -2.688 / 14.8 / 14.6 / 14.9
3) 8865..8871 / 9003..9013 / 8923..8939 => -2.743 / 14.1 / 15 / 14.6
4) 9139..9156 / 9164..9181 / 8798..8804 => -2.701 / 15.6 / 15.7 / 14.8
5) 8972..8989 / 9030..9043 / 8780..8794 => -2.715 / 14.9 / 15.2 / 14.8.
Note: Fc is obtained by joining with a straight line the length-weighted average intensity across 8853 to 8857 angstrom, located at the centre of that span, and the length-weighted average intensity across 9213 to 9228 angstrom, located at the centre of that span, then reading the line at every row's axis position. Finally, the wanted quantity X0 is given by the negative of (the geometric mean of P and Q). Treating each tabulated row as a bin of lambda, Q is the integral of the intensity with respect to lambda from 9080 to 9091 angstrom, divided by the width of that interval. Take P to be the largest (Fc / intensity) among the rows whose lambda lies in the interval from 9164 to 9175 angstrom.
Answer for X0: -3.80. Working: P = 0.98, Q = 14.8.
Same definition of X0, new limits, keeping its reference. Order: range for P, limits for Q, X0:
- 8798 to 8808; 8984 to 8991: -4.19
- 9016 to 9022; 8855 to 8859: -3.99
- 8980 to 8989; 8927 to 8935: -3.88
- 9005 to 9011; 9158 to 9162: -4.13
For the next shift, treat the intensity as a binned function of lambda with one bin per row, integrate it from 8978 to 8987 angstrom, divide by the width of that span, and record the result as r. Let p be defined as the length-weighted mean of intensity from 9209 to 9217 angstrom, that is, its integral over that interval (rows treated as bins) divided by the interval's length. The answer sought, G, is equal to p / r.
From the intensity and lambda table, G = 1.03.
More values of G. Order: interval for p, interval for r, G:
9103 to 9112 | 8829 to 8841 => 1.01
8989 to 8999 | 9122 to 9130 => 0.94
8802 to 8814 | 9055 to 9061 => 0.95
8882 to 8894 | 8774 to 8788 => 0.94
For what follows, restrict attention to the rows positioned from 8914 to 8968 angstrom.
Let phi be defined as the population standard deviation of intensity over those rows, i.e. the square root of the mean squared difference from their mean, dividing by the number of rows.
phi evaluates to 0.3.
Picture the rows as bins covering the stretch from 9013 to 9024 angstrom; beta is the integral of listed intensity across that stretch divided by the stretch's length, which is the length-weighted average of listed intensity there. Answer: 14.1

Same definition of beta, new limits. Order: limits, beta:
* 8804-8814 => 14.1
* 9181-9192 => 15.5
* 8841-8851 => 14.9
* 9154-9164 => 15.5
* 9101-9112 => 15.3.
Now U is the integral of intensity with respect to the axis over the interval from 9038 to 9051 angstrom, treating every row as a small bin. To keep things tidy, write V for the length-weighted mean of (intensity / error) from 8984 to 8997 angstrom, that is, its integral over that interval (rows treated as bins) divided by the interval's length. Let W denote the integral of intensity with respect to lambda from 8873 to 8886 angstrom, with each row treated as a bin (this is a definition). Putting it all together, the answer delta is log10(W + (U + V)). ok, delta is 2.69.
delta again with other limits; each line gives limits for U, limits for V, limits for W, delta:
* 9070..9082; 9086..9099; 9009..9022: 2.69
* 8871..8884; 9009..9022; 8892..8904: 2.67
